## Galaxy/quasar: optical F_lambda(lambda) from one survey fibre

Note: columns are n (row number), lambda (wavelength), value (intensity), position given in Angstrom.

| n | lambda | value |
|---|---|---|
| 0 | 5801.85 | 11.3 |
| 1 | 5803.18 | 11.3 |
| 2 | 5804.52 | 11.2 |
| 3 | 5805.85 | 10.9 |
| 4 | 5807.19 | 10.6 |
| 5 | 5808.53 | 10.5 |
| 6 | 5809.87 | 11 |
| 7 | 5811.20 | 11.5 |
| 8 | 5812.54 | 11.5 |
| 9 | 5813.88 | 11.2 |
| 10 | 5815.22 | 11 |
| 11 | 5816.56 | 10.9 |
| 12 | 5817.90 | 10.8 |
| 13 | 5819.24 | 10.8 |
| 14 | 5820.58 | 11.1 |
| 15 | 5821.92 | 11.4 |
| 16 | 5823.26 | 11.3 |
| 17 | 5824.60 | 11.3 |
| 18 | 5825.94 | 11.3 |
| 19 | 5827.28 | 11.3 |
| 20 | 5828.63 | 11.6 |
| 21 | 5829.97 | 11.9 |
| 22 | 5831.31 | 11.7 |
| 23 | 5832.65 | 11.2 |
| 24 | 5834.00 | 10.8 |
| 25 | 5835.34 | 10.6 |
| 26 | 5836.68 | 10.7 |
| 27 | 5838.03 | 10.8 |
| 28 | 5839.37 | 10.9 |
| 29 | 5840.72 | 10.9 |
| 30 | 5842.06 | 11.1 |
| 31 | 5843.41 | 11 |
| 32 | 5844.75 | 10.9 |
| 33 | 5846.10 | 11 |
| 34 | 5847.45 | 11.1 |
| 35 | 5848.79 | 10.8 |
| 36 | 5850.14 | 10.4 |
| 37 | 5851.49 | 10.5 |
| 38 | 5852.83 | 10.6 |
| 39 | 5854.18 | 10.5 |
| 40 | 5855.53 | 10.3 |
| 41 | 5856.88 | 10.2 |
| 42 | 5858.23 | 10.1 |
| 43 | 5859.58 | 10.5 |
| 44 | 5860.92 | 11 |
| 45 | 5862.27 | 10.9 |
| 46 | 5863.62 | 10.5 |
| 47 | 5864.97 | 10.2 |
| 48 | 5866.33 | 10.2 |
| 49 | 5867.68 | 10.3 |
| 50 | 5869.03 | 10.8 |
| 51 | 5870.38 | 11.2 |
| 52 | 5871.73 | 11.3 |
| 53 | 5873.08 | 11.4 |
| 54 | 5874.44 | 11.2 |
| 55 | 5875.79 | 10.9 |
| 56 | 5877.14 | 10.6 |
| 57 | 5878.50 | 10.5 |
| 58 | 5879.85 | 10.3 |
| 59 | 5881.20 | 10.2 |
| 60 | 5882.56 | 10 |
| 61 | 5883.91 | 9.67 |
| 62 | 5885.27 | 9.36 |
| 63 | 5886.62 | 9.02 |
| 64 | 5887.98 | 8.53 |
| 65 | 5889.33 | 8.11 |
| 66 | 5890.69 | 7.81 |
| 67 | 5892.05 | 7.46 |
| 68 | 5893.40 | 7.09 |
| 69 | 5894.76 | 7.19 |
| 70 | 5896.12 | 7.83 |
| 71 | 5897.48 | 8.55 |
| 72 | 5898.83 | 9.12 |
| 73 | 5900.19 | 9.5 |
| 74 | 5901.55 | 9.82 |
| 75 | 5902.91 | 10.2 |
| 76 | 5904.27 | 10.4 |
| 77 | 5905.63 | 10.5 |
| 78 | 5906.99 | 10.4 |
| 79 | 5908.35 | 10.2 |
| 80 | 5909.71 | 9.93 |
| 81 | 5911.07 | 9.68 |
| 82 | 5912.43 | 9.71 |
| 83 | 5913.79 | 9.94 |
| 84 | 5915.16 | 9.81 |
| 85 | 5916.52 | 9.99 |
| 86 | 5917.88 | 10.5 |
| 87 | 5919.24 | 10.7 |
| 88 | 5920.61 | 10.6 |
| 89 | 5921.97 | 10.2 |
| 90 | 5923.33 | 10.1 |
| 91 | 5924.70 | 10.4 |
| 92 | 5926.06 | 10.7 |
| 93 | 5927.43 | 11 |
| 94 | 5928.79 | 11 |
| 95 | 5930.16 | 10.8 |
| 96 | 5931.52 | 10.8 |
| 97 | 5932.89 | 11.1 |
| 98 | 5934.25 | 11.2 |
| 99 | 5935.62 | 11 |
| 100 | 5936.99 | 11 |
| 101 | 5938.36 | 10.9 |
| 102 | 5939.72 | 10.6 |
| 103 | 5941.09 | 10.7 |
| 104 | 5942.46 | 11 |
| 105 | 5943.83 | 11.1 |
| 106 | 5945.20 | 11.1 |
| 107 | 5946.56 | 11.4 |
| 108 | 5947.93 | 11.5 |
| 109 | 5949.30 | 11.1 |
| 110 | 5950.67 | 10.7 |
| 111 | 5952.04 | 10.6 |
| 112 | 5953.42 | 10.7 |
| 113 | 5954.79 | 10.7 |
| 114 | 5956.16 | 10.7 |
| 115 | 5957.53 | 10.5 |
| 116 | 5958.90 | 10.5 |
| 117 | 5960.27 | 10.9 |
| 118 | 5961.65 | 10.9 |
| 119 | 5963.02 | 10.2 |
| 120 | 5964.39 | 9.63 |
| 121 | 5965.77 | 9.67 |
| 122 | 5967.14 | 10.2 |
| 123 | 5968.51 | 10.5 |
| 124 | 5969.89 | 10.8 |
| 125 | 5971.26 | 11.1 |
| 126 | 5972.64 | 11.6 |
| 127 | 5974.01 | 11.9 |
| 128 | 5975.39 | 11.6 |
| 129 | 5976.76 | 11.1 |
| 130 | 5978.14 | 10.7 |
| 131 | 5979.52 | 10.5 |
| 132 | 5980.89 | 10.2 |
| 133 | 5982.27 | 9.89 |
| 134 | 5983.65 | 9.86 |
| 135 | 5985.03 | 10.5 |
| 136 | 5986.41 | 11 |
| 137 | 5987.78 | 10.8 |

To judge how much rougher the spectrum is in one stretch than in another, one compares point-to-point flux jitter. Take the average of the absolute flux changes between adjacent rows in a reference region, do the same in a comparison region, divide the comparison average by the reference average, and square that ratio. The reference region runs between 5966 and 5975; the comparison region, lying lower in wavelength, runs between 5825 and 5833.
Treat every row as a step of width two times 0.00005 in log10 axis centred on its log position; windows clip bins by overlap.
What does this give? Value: 0.6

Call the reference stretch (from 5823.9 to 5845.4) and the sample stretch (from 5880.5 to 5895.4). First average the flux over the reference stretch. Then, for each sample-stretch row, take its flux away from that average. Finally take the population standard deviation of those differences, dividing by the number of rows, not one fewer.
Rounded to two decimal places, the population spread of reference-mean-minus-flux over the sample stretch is 1.08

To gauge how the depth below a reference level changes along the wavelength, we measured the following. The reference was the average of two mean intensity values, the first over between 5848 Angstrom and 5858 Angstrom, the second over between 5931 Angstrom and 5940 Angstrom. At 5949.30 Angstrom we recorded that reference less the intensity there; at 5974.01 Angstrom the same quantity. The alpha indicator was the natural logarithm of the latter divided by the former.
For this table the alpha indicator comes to 1.1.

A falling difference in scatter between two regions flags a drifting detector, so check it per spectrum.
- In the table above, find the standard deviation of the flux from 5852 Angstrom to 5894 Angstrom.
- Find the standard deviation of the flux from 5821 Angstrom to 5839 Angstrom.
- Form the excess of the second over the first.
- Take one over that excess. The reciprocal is -1.4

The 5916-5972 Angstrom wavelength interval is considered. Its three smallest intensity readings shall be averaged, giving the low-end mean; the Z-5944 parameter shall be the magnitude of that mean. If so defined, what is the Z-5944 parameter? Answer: 9.8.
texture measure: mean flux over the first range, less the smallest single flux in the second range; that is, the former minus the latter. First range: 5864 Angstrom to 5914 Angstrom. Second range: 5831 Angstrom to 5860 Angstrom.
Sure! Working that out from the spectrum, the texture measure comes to -0.4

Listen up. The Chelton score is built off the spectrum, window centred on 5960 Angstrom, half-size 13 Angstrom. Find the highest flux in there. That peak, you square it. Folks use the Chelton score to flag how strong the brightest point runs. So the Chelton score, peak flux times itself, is 135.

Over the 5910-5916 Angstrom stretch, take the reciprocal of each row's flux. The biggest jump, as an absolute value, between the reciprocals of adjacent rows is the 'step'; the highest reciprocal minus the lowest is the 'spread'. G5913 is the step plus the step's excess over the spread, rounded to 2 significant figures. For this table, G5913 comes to 0.0021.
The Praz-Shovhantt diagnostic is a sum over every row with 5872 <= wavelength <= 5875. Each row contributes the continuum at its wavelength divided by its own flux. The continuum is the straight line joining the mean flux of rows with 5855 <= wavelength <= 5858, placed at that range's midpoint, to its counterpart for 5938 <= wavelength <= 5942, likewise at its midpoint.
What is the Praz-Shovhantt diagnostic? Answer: 1.8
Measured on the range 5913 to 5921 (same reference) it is 6.2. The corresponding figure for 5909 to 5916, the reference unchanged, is 5.4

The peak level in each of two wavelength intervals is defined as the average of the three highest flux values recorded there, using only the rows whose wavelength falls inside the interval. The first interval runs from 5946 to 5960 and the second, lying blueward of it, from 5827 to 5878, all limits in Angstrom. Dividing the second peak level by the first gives 1.04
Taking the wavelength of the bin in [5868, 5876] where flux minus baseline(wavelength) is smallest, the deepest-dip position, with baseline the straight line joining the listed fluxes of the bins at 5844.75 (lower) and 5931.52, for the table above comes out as 5869.03 Angstrom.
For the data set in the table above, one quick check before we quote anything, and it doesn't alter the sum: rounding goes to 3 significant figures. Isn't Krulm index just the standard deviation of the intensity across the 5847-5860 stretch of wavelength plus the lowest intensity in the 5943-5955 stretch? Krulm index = 10.9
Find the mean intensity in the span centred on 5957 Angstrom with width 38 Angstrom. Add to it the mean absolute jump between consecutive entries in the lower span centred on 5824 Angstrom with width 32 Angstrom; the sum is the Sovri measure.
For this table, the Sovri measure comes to 11.0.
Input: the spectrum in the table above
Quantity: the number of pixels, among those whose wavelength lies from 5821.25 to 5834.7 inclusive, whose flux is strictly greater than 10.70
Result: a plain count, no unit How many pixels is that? 10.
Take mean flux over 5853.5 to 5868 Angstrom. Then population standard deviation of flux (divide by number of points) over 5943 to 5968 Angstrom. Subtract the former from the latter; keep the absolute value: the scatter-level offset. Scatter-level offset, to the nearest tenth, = 9.9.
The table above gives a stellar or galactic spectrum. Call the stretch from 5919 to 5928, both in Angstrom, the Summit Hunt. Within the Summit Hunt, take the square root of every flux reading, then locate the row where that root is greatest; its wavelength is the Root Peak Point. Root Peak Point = 5927.43 Angstrom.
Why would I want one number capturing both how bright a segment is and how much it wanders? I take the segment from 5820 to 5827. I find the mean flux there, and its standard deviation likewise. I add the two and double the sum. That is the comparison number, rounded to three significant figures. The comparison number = 22.8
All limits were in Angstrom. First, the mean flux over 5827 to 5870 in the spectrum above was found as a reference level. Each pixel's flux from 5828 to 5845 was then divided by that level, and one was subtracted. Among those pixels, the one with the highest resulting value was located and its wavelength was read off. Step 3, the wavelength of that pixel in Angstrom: 5829.97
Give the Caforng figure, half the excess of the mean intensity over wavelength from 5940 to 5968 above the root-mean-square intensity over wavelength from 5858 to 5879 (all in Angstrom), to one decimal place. 0.0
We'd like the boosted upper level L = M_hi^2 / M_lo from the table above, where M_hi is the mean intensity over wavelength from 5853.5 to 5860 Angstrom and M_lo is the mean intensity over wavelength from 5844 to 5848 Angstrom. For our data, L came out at 9.7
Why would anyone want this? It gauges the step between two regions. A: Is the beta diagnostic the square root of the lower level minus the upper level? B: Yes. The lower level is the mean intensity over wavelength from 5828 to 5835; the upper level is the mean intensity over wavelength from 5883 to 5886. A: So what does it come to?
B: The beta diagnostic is 1.4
